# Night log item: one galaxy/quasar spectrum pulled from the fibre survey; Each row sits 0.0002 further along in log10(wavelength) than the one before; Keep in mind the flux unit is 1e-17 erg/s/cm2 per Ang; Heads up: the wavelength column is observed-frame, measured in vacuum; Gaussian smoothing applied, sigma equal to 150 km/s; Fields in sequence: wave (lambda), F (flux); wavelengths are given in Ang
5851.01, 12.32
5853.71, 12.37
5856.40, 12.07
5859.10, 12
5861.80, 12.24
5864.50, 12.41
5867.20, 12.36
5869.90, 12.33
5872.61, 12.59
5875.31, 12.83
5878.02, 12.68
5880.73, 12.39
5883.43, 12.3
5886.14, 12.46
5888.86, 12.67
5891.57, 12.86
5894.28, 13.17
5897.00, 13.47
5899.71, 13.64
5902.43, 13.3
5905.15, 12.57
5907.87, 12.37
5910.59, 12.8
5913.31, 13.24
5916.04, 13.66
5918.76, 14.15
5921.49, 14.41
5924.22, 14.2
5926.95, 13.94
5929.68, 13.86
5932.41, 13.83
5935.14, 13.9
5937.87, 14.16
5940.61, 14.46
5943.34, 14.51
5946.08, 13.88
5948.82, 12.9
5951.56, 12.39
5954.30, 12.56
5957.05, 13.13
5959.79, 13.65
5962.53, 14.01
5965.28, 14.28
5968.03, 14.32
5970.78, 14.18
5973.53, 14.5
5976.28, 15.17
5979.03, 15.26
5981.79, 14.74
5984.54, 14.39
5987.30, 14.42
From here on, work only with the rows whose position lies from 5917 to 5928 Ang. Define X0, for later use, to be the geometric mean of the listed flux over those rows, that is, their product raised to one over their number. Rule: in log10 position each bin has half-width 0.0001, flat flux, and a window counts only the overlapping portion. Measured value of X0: 14.2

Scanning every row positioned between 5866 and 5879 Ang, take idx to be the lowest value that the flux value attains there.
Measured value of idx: 12.33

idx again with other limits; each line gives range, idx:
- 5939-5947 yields 13.88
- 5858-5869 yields 12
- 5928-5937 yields 13.83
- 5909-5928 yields 12.8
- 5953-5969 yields 12.56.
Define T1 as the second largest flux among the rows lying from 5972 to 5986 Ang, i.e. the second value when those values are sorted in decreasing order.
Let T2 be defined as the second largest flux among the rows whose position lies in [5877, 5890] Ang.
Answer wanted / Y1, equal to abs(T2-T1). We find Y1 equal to 2.5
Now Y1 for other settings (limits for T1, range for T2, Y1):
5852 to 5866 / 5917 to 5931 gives 1.8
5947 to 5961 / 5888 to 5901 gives 0.3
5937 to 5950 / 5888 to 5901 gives 1.0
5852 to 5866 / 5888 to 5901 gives 1.1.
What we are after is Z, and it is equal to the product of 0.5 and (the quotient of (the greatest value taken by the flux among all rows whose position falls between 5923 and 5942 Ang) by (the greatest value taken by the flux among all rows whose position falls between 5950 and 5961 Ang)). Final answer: 0.530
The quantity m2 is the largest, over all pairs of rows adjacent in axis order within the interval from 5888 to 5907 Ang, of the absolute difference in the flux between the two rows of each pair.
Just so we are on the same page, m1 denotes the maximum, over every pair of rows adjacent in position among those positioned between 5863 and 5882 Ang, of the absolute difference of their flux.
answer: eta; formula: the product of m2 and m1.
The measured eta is 0.21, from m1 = 0.29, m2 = 0.73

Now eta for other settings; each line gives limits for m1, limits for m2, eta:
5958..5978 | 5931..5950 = 0.66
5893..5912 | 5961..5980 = 0.49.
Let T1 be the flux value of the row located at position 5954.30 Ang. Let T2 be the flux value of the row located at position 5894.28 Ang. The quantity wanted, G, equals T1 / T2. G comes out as 0.95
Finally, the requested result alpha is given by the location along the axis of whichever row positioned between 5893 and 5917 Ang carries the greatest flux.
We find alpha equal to 5916.04 Ang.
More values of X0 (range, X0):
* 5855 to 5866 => 12.2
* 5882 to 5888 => 12.4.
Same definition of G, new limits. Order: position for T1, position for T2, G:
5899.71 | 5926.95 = 0.98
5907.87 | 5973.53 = 0.85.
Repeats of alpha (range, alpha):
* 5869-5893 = 5891.57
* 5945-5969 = 5968.03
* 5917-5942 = 5940.61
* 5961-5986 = 5979.03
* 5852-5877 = 5875.31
